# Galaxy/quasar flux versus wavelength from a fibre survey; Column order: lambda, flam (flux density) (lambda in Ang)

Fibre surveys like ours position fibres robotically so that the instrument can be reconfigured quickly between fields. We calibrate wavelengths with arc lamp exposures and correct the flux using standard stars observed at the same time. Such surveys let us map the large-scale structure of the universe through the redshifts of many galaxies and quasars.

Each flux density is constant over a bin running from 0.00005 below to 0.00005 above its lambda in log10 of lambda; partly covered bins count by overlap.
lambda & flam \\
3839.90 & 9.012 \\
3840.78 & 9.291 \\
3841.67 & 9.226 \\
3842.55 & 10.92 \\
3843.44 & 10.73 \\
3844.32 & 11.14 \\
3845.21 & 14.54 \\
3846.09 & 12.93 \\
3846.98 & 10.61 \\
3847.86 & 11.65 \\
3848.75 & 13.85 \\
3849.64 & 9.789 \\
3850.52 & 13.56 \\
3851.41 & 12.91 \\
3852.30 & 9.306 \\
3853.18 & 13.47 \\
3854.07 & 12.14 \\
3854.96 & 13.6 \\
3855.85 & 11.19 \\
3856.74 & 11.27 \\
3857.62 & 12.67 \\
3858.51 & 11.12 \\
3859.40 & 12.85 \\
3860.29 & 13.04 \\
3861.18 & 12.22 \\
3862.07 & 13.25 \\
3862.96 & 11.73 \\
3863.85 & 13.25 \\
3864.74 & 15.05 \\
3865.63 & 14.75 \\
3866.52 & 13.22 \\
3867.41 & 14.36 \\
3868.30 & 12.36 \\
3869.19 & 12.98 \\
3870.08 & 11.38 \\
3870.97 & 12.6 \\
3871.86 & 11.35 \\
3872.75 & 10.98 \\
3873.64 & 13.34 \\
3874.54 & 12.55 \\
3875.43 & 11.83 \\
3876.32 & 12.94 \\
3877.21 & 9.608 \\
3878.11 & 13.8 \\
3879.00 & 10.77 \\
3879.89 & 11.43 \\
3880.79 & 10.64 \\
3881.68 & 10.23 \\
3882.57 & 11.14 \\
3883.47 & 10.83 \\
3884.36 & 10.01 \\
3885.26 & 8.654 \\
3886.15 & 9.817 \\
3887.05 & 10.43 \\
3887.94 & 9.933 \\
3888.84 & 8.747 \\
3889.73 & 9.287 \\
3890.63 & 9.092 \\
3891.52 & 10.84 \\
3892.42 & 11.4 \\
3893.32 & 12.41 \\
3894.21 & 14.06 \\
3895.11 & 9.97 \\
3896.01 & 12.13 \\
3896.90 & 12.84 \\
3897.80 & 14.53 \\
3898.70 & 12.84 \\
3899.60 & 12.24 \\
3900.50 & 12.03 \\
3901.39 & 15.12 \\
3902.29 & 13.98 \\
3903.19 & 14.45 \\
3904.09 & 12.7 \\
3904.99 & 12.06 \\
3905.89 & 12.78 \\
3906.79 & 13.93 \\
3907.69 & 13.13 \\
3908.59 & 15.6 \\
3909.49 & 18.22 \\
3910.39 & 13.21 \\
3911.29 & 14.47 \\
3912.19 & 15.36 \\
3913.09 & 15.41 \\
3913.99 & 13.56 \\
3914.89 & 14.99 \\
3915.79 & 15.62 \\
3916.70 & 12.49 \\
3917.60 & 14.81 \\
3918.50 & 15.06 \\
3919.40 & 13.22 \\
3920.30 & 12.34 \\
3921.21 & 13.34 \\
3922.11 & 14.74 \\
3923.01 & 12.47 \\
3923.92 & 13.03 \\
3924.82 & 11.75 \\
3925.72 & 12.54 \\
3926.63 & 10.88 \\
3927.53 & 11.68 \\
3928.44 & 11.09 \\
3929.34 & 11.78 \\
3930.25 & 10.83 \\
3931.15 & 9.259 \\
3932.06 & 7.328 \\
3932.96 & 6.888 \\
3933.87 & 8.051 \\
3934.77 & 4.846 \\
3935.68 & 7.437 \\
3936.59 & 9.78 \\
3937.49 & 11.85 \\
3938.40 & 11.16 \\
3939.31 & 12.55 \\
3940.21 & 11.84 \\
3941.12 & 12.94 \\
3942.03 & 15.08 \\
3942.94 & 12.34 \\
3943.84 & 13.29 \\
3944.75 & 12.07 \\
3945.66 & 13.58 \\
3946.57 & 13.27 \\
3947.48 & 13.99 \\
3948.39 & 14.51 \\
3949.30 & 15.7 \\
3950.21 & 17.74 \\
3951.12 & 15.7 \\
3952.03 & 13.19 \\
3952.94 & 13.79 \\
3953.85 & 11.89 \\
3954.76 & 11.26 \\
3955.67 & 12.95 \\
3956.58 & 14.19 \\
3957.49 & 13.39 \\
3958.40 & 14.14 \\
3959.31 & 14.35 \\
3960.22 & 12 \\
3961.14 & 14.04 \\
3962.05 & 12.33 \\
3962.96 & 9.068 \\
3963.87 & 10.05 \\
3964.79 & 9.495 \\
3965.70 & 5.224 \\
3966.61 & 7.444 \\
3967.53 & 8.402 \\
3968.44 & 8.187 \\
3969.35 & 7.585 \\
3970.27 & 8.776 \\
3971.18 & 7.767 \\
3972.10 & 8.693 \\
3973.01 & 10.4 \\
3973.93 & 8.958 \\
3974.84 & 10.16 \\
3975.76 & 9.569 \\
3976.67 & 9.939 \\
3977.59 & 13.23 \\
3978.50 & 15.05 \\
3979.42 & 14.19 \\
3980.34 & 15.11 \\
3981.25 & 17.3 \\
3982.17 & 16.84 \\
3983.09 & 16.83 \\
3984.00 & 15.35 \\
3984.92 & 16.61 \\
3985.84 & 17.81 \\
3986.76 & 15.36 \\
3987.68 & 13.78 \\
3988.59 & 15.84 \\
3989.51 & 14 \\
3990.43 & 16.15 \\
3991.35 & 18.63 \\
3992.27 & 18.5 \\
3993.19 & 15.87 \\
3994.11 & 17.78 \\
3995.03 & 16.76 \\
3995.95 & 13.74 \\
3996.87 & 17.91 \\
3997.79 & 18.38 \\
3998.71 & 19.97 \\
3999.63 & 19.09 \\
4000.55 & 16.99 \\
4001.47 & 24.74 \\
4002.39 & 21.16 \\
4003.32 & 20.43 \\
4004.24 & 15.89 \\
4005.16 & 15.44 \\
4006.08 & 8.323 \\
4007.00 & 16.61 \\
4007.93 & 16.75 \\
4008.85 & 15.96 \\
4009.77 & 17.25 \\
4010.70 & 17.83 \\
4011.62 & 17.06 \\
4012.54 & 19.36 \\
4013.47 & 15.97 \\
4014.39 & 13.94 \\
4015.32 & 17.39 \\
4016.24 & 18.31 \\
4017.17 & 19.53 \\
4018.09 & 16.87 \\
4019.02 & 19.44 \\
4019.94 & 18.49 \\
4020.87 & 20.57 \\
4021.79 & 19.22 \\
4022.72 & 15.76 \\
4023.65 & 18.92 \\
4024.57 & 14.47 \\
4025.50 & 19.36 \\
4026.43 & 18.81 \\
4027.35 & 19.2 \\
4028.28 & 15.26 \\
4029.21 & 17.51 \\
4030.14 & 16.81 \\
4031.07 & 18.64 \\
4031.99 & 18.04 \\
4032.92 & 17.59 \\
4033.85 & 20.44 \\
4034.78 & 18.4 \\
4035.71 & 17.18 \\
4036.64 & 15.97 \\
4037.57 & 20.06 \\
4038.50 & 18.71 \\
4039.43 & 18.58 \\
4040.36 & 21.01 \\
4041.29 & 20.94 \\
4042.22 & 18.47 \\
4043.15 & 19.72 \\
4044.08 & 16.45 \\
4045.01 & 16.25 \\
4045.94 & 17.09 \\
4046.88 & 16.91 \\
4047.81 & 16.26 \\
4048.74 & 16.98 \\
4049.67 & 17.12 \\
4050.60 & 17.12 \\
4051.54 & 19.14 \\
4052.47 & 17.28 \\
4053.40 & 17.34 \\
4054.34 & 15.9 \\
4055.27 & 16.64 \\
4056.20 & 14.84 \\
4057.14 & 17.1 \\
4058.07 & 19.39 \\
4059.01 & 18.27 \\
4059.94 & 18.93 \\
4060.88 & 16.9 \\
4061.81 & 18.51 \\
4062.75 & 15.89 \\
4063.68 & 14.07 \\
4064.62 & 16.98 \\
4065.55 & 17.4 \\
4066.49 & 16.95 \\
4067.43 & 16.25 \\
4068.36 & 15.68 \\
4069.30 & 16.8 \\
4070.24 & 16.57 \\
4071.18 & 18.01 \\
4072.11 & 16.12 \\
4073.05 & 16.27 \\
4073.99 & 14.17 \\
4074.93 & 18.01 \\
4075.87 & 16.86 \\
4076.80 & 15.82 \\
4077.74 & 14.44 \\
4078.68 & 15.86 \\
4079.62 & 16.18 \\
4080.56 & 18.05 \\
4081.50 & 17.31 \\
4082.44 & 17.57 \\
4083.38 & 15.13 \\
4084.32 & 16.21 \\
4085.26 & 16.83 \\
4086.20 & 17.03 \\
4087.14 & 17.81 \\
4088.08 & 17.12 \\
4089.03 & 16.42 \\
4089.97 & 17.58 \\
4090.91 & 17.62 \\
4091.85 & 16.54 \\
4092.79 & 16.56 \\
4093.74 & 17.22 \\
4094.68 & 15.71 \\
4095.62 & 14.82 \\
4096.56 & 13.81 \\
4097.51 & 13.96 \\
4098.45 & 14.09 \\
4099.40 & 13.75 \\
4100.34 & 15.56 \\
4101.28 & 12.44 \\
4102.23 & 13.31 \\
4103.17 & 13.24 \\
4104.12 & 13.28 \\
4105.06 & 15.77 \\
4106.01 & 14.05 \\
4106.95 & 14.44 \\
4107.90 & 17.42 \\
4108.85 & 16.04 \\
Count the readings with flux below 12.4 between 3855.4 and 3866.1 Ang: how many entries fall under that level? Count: 5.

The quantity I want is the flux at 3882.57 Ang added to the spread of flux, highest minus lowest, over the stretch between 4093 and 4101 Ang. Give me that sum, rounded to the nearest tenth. 14.6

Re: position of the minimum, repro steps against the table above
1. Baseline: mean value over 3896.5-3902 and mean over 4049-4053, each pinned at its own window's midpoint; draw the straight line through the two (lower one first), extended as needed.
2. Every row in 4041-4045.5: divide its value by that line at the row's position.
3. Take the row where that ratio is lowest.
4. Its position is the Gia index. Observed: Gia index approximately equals 4045.01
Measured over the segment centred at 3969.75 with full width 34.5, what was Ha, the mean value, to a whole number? 12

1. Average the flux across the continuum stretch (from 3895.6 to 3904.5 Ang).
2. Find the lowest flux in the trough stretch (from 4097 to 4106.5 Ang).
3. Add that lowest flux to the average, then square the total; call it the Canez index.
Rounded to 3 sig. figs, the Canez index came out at 662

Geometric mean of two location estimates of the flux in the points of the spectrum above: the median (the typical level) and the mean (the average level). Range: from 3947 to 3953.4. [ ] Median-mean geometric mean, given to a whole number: 15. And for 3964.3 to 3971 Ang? 8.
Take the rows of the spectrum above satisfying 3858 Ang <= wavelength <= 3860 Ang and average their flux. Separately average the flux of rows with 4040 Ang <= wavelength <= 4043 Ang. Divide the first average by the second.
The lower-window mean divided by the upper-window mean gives 0.60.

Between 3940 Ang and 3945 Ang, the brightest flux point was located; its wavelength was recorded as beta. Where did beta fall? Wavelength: 3942.03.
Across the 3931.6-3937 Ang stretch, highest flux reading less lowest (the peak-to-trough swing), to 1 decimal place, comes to 4.9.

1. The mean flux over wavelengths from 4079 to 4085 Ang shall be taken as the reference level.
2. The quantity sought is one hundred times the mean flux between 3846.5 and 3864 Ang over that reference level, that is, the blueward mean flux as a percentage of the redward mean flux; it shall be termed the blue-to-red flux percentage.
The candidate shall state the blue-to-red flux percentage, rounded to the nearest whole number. 73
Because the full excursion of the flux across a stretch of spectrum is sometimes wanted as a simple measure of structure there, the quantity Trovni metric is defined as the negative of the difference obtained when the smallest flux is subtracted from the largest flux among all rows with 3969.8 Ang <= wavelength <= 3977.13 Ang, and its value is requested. -2.6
